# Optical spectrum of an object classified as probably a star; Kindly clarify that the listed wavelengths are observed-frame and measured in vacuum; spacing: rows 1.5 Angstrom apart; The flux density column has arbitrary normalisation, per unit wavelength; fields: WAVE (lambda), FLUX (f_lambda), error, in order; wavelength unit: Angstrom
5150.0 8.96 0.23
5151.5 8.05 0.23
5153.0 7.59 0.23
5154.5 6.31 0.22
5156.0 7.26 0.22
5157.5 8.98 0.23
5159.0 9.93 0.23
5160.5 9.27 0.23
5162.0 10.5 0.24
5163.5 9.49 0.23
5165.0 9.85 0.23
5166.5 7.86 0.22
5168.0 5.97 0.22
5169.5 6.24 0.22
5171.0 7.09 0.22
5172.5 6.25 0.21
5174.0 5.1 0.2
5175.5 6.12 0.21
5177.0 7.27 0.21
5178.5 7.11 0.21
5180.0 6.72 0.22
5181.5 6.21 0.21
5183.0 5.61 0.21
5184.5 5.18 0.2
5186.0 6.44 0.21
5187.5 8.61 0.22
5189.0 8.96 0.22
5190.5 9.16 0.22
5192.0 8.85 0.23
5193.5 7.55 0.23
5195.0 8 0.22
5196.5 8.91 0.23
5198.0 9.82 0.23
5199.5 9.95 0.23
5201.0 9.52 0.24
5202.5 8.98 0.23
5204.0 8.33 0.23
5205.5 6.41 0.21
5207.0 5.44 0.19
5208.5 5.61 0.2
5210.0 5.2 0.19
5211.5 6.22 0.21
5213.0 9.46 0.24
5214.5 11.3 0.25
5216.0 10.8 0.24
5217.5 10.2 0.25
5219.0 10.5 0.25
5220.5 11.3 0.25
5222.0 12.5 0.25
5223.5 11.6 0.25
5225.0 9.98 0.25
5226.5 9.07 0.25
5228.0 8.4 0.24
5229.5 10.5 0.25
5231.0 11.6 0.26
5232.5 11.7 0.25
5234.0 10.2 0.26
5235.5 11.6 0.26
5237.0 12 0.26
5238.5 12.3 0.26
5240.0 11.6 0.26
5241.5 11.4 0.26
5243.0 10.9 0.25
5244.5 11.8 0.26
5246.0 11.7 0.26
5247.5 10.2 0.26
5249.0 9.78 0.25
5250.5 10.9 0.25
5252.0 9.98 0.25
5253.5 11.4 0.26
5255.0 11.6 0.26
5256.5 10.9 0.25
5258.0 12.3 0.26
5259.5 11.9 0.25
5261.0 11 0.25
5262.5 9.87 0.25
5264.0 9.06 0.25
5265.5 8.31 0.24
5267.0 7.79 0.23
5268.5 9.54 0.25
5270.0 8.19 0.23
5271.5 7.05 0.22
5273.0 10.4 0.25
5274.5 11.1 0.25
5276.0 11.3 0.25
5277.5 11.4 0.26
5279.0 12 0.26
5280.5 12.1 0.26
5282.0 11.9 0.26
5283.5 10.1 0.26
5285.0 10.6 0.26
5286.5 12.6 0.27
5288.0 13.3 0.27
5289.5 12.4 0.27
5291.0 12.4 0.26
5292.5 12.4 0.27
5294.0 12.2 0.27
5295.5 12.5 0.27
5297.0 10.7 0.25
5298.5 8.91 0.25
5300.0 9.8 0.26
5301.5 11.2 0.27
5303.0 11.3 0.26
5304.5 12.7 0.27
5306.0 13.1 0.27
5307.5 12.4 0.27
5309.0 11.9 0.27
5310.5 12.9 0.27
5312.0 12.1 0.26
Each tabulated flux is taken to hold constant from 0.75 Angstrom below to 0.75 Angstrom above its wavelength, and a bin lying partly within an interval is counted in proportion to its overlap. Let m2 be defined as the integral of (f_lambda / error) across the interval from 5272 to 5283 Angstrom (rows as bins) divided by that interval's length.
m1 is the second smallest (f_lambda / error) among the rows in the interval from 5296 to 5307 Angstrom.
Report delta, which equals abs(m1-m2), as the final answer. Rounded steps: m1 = 37.7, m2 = 44.4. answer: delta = 6.7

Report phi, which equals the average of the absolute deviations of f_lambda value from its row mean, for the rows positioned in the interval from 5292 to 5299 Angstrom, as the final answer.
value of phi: 1.2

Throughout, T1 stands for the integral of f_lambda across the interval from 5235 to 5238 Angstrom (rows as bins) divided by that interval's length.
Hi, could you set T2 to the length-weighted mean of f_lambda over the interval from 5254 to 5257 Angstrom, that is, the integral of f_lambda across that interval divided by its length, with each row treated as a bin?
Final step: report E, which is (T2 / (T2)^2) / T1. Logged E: 0.0075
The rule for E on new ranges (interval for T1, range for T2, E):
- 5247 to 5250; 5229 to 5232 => 0.0089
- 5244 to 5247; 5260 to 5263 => 0.0081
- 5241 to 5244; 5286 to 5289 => 0.0069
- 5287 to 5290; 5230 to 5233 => 0.0067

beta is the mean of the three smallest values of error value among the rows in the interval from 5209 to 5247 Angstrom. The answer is 0.213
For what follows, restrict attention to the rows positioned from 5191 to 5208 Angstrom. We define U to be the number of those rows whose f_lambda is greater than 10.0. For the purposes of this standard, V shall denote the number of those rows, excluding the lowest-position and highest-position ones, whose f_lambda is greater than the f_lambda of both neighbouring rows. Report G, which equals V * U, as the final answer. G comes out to 0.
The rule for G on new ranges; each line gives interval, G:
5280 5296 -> 11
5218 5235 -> 16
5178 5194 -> 0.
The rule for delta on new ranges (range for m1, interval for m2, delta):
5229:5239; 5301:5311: 3.5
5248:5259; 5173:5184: 10.0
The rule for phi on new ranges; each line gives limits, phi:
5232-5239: 0.5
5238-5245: 0.4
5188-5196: 0.6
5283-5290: 1.2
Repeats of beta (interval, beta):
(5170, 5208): 0.197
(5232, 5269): 0.240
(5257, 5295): 0.227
